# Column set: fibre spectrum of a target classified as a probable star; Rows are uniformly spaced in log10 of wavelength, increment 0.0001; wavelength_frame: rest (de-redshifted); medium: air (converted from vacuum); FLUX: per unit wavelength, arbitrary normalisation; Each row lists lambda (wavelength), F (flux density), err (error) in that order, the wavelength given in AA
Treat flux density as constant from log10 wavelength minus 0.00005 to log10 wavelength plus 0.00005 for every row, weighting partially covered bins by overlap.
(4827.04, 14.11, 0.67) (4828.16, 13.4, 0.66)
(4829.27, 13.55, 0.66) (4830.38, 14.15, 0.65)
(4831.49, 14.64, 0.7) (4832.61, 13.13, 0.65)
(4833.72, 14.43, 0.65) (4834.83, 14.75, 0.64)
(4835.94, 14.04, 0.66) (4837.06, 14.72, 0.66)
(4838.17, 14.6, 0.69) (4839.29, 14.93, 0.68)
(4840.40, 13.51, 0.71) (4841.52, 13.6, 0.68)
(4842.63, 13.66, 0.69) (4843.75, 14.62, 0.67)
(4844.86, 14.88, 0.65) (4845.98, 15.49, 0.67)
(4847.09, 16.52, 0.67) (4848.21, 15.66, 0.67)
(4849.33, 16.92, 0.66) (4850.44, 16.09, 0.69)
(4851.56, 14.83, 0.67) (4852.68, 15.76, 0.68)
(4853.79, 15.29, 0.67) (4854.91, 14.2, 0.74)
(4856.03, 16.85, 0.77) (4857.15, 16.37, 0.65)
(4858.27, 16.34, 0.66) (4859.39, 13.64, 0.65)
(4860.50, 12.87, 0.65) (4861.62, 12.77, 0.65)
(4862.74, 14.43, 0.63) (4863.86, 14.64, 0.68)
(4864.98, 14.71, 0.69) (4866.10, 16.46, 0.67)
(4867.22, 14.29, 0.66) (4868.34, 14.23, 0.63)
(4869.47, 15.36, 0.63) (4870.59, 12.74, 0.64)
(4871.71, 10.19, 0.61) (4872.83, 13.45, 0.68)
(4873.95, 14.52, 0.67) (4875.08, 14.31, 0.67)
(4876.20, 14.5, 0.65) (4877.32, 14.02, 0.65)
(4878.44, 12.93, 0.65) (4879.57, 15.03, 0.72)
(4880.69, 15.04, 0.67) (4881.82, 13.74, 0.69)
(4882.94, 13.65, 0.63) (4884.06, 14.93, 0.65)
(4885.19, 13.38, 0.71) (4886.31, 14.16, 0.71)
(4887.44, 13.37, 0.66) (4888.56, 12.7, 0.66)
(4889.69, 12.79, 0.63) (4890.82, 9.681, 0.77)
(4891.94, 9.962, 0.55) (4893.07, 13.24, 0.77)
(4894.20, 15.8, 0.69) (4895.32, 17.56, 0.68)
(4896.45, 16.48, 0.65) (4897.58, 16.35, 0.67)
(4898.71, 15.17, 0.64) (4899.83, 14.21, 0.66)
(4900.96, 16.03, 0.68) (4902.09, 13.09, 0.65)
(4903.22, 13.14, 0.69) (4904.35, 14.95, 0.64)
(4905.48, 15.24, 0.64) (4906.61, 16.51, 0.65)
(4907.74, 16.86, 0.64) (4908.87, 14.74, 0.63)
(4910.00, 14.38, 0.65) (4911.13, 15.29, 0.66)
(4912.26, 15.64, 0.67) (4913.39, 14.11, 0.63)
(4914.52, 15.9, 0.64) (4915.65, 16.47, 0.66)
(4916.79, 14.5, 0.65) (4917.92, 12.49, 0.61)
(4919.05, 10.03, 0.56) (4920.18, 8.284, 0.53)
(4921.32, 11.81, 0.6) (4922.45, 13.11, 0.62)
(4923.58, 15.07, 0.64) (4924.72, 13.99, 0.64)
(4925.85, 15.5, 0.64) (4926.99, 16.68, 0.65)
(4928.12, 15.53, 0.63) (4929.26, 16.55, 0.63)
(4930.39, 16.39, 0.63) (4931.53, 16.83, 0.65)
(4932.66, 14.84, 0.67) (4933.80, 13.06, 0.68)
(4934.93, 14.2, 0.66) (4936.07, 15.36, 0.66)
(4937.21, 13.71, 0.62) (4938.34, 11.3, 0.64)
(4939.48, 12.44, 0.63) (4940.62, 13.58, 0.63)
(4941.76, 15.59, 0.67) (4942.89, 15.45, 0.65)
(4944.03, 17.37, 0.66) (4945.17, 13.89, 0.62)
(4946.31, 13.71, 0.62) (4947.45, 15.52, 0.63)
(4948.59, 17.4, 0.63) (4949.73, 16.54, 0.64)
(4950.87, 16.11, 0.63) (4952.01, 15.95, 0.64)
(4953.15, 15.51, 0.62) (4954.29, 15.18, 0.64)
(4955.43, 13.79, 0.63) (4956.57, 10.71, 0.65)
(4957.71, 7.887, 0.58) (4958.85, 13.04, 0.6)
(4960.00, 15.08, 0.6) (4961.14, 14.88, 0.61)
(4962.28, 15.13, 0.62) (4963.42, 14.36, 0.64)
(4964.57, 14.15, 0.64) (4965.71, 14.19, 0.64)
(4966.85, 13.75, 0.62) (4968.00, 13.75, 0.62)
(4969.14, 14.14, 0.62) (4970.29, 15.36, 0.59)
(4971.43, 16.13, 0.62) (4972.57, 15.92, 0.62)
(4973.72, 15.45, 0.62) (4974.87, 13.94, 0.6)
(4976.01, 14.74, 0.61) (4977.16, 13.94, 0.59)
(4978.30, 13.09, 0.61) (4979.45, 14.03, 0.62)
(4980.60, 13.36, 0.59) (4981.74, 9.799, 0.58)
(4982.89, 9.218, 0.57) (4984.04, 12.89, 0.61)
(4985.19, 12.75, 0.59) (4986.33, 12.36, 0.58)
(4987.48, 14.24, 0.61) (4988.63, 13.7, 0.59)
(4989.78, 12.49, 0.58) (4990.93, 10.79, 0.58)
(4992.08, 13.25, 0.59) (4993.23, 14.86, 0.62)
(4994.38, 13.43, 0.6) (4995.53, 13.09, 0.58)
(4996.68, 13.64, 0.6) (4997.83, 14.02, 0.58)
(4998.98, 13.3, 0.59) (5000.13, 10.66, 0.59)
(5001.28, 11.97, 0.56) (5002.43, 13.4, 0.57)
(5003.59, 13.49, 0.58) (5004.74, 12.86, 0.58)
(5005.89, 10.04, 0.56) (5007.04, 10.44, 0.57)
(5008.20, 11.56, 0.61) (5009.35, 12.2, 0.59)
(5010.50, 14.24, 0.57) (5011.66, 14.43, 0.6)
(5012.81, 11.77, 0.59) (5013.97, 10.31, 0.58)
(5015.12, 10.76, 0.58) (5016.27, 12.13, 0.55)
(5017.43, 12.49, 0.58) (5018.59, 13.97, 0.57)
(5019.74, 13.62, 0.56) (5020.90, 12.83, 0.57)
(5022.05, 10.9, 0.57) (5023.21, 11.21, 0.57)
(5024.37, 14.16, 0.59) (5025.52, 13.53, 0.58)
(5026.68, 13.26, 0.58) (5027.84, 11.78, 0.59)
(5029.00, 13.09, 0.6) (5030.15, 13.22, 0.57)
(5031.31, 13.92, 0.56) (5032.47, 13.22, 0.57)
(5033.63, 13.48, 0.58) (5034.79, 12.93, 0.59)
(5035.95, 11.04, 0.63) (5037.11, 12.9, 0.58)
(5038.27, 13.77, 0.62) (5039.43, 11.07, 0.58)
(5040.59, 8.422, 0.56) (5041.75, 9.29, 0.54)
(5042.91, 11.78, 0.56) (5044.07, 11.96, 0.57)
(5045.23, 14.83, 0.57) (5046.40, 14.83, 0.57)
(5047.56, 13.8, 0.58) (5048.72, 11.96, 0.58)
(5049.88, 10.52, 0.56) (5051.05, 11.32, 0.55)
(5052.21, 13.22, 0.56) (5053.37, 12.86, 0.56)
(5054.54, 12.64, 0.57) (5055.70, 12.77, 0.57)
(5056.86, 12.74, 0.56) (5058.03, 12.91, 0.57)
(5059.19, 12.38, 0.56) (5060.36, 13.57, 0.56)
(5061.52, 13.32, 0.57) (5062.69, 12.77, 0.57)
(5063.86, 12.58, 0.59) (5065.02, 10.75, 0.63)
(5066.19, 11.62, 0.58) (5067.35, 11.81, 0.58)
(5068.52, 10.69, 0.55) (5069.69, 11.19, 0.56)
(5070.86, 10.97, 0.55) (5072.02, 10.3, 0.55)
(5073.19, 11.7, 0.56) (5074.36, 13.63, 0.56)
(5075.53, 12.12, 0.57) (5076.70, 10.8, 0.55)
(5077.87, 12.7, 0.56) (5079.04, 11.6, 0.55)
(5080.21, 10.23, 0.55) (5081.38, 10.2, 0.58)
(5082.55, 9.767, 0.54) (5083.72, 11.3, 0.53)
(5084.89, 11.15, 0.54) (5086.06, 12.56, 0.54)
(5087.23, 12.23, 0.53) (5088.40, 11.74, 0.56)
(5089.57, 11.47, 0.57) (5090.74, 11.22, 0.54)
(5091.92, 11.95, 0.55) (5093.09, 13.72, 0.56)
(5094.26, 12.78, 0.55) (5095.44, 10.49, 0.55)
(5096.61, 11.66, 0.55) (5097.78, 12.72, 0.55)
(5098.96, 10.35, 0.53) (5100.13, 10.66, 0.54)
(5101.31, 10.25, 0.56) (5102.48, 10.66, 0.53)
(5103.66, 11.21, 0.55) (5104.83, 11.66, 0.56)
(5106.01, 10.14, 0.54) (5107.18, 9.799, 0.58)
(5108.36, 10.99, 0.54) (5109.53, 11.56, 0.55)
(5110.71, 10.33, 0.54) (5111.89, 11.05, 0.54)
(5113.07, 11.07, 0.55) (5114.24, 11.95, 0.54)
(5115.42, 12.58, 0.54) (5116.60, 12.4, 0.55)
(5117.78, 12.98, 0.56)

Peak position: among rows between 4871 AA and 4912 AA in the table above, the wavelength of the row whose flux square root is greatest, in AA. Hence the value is 4895.32 AA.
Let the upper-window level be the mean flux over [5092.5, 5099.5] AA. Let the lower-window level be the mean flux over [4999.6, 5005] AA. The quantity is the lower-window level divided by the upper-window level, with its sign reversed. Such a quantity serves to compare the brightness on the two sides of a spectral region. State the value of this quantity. -1.04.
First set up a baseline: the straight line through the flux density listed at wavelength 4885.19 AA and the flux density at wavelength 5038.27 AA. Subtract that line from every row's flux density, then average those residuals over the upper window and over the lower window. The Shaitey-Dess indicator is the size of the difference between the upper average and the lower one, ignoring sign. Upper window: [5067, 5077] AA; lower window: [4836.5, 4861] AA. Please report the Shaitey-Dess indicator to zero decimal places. 4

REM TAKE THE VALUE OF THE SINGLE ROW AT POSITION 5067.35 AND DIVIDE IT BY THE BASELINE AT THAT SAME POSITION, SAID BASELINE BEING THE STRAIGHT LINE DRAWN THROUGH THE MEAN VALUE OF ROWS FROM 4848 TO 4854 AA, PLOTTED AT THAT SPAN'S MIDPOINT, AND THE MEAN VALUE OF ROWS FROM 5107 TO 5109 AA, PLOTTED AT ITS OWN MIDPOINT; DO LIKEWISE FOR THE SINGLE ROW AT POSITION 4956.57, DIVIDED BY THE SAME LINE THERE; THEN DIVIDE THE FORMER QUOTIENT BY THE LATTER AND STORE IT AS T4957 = 1.3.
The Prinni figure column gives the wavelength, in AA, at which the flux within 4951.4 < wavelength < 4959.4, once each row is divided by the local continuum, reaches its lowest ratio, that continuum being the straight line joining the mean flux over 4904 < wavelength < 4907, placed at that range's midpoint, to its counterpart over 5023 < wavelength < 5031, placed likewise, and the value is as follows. 4957.71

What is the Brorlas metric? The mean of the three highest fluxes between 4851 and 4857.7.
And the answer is 16.3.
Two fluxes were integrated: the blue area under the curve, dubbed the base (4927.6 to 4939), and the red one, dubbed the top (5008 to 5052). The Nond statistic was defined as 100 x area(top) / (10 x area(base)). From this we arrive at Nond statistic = 33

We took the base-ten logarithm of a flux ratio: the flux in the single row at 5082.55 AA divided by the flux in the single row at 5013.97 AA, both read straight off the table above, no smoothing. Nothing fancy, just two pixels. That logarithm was -0.023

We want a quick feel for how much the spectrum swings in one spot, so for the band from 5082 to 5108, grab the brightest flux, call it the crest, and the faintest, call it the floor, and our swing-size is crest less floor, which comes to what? 4.0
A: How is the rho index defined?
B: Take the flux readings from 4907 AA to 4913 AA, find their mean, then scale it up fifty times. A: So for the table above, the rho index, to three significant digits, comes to 769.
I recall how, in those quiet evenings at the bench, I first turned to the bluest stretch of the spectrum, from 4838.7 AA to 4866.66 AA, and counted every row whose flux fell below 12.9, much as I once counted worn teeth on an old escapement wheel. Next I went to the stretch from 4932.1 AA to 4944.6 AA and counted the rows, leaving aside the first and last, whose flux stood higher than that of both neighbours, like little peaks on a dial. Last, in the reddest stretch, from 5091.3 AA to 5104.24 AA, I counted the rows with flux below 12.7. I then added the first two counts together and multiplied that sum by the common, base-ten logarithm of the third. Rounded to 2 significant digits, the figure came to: 3.6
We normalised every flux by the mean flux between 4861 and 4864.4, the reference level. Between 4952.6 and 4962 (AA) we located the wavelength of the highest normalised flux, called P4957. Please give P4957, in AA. 4953.15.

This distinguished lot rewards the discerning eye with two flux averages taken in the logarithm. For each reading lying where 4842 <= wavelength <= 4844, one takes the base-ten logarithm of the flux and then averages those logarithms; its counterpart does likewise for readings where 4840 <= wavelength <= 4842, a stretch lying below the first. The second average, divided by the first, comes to 0.984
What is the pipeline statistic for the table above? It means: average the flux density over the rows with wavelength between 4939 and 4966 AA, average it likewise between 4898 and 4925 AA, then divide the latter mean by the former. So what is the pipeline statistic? 0.98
